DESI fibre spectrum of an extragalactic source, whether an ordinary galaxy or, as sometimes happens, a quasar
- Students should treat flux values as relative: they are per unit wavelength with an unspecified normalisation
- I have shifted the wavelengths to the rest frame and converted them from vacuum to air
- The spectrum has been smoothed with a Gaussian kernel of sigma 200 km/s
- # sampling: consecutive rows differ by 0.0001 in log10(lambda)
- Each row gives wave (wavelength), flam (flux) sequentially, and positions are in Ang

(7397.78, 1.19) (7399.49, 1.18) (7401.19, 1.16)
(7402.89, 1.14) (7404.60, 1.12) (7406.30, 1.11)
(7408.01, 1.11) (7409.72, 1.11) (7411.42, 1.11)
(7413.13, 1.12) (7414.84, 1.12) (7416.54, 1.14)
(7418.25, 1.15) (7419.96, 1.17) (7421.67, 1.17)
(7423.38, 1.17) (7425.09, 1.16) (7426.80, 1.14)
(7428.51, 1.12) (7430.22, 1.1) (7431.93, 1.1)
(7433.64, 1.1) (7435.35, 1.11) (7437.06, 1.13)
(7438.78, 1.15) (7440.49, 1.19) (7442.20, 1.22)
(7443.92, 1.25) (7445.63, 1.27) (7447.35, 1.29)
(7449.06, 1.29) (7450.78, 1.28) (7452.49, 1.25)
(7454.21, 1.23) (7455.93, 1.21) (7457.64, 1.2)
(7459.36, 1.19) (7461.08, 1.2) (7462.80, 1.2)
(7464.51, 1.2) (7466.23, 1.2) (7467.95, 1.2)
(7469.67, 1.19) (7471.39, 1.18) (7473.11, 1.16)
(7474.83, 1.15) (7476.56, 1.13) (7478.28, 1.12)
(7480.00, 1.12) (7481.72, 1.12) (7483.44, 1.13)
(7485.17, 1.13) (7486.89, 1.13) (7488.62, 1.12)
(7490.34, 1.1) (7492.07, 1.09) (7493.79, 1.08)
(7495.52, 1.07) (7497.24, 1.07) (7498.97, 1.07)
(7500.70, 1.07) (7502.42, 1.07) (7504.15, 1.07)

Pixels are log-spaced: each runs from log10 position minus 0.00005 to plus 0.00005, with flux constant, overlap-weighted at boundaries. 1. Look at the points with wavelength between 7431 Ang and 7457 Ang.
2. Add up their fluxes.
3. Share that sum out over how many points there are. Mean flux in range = 1.20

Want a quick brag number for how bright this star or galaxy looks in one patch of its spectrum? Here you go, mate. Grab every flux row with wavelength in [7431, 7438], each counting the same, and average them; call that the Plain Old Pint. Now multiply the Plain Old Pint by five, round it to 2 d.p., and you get 5.55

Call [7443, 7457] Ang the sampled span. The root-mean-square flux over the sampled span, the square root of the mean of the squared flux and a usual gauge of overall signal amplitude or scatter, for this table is 1.26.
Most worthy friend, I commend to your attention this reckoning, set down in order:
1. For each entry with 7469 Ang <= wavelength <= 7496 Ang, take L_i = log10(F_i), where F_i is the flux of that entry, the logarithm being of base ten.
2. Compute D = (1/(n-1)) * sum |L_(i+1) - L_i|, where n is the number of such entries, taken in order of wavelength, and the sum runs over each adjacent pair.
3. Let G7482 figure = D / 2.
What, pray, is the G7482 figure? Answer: 0.0018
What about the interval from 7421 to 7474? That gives 0.0025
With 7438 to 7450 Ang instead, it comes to 0.0042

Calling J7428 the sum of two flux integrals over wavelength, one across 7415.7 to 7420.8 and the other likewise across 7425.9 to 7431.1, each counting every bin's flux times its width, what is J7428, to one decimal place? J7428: 11.7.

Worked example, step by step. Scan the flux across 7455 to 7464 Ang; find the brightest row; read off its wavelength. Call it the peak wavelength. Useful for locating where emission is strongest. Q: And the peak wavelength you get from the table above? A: 7455.93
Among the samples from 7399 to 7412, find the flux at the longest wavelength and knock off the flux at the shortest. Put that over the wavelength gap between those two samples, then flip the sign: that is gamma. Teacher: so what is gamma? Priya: 0.0059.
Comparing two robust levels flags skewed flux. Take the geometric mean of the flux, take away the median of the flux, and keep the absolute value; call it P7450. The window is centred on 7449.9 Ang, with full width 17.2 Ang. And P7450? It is 0.0014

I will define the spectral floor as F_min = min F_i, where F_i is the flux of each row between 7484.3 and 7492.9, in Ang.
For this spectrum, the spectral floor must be 1.09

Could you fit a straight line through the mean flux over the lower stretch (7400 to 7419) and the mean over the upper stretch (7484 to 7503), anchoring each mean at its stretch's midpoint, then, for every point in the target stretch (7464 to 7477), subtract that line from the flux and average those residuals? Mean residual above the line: 0.076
